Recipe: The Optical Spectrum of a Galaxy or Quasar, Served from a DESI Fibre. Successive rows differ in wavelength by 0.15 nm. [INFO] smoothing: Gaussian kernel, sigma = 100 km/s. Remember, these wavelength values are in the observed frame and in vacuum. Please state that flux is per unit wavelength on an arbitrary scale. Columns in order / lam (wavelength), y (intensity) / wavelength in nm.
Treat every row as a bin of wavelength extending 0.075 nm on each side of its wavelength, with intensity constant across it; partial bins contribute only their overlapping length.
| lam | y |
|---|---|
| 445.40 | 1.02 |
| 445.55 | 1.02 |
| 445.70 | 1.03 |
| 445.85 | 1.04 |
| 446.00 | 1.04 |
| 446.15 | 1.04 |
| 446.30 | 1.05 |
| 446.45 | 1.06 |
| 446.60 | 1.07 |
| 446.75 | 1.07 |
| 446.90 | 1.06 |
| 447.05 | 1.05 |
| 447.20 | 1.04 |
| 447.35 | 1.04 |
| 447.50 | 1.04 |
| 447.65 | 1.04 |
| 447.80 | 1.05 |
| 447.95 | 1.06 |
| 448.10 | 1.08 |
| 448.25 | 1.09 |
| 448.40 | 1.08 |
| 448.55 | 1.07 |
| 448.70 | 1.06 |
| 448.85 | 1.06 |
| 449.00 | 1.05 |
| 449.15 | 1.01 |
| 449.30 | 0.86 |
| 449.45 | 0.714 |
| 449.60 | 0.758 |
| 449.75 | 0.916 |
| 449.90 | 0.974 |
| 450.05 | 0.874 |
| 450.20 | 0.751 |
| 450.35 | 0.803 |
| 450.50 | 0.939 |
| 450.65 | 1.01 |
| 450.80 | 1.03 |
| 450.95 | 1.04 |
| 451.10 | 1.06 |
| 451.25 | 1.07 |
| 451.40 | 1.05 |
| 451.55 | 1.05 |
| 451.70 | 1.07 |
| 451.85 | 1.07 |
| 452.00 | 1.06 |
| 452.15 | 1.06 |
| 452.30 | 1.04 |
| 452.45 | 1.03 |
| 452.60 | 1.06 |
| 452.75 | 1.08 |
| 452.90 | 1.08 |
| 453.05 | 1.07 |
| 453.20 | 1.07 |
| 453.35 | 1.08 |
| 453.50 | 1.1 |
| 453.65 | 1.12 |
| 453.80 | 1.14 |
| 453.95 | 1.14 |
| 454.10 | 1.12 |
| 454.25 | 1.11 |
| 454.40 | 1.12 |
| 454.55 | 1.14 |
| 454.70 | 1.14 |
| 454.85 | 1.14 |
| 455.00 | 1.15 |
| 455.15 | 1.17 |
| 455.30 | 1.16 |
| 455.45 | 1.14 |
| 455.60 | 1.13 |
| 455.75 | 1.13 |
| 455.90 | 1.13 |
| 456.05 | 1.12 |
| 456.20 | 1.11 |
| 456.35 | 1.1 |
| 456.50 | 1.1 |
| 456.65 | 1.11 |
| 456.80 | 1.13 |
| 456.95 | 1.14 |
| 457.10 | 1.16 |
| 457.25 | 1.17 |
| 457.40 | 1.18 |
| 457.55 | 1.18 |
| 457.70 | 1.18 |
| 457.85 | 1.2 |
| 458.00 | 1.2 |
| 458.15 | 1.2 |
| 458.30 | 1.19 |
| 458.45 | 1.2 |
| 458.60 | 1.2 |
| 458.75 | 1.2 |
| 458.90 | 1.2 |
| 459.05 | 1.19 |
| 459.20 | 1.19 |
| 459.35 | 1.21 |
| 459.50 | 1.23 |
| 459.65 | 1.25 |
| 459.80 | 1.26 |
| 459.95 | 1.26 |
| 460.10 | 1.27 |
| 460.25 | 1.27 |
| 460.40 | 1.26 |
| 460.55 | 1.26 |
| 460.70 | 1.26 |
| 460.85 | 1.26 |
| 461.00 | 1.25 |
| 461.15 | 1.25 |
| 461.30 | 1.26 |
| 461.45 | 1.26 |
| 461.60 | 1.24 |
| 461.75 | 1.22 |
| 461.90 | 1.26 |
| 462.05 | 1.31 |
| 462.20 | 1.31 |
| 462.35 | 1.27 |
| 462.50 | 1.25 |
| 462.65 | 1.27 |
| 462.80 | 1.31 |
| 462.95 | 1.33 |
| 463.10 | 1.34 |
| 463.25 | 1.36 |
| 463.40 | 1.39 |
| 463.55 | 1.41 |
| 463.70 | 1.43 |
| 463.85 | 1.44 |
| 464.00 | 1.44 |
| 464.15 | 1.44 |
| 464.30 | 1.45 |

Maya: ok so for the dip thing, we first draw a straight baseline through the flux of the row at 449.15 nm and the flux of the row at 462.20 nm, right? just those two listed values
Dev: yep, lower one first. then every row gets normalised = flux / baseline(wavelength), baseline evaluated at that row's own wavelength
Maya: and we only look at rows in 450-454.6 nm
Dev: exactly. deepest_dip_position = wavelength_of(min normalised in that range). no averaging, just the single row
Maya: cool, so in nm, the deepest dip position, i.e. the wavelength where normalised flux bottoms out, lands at 450.20 nm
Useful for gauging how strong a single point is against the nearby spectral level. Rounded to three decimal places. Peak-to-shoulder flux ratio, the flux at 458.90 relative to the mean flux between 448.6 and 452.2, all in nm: 1.234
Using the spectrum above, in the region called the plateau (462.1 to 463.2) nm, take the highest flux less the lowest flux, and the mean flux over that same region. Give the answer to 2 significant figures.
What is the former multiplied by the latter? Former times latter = 0.12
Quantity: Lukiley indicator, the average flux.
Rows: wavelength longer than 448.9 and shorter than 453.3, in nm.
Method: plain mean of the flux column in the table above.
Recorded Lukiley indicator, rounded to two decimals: 0.99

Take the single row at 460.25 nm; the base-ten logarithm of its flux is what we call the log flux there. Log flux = 0.10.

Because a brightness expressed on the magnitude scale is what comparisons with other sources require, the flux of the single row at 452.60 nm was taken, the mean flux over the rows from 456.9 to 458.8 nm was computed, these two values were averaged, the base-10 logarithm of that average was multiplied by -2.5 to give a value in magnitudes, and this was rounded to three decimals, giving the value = -0.125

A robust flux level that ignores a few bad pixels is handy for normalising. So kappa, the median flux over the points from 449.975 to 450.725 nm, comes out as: 0.87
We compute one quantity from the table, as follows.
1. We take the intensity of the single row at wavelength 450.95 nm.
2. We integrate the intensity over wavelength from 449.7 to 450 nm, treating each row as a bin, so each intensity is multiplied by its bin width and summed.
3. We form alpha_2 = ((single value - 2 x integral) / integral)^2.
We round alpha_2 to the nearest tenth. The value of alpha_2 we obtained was 2.8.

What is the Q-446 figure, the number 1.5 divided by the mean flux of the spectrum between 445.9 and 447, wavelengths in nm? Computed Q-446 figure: 1.42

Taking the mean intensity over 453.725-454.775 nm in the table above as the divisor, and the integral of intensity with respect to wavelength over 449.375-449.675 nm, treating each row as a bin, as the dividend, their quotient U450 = 0.2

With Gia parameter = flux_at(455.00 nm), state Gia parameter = 1.15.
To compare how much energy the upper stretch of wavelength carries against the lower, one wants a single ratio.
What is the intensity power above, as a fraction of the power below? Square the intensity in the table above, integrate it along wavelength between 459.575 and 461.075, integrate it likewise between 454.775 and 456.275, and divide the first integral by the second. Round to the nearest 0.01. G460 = 1.23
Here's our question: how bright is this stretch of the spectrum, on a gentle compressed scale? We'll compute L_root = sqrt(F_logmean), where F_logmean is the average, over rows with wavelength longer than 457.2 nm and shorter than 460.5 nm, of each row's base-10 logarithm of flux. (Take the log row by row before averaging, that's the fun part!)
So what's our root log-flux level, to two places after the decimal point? 0.29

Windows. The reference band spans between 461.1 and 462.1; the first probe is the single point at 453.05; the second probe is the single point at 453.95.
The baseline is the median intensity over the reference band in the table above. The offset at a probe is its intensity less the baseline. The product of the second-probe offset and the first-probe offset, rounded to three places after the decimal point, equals 0.023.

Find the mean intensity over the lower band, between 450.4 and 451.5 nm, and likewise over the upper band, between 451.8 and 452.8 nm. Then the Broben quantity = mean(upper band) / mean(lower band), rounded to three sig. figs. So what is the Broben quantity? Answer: 1.03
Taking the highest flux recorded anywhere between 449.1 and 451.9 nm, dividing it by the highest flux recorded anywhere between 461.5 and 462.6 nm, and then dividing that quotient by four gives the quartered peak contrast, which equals 0.204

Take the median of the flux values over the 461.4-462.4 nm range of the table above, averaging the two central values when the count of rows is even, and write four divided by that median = 3.2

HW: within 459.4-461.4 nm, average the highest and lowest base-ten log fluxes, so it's 0.10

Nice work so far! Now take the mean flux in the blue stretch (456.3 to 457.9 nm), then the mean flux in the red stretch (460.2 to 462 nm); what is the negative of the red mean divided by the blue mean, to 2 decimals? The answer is -1.09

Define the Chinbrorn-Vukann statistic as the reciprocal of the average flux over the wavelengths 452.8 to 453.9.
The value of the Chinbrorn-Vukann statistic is 0.91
